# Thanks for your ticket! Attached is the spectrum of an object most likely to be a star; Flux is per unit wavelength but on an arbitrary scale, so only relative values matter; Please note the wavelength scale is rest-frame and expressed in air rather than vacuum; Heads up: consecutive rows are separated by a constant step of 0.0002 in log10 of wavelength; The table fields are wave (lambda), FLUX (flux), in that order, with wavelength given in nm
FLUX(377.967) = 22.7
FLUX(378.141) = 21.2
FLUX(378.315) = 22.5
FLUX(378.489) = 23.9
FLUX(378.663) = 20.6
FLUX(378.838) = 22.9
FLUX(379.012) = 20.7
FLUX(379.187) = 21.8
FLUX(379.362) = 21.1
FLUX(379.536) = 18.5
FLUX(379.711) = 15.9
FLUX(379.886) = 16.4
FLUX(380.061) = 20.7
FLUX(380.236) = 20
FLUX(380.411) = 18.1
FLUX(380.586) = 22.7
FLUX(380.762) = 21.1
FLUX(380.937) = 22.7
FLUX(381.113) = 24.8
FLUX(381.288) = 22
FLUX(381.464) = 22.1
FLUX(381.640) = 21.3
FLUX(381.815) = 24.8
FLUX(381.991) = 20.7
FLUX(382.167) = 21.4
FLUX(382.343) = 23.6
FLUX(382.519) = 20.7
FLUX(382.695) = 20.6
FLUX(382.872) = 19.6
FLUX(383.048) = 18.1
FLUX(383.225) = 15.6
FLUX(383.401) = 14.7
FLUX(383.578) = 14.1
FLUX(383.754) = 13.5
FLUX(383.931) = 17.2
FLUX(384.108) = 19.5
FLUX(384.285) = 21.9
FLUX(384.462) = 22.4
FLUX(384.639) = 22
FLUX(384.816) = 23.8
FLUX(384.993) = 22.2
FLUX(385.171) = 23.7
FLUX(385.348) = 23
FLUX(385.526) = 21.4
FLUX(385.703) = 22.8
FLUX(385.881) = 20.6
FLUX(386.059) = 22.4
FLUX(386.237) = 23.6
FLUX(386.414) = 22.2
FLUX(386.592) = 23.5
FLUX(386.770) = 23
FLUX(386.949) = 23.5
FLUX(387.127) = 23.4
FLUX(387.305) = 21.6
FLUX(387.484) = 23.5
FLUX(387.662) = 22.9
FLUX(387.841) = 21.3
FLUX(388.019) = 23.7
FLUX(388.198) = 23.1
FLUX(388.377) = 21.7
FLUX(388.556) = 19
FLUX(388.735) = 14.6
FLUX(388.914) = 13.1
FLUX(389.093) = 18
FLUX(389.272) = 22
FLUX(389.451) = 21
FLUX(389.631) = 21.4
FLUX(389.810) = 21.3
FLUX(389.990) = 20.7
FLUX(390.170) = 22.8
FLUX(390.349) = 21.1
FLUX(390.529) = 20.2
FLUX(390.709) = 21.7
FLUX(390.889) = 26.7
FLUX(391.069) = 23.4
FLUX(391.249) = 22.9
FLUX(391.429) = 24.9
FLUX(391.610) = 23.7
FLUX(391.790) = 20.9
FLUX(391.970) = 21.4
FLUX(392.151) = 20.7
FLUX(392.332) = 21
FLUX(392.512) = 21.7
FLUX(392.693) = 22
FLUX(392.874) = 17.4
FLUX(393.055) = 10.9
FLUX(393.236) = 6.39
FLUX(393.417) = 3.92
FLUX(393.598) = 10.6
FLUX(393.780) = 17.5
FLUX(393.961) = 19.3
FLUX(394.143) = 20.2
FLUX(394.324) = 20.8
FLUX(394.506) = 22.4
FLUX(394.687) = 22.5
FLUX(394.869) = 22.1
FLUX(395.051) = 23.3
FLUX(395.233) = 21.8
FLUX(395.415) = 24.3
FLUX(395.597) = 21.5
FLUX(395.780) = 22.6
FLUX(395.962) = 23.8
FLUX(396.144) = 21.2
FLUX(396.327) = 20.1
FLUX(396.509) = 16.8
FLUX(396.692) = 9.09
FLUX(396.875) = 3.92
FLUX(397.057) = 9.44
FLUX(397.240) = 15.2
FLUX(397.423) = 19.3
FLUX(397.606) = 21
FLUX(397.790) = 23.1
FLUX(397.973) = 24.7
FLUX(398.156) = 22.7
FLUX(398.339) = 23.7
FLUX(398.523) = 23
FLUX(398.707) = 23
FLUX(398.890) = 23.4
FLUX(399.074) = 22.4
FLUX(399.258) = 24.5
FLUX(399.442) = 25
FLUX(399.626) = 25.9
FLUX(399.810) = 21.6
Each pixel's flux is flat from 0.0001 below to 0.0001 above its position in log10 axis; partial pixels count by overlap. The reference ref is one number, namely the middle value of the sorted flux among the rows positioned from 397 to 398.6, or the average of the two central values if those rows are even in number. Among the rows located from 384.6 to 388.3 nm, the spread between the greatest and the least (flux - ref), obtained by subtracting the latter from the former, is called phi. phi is 3.2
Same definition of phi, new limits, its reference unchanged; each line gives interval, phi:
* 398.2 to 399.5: 2.6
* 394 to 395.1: 3.1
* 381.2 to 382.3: 4.1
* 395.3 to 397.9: 20.4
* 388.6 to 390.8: 9.7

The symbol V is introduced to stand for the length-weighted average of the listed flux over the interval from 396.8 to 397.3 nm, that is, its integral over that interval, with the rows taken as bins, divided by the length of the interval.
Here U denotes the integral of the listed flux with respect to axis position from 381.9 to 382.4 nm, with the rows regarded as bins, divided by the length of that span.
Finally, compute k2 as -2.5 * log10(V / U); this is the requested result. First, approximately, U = 21.8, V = 9.4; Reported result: 0.918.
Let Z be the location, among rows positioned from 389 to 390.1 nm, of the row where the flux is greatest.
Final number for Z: 389.272 nm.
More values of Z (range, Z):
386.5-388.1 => 388.019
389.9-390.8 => 390.170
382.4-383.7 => 382.519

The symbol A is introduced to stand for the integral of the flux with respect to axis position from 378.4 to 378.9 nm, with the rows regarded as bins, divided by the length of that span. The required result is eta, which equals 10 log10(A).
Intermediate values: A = 22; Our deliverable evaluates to 13.5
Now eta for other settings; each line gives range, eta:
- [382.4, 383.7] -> 12.5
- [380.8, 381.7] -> 13.5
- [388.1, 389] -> 12.6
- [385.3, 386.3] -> 13.5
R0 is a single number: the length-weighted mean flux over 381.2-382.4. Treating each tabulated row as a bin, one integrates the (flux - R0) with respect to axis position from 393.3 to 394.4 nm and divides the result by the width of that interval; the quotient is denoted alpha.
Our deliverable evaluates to -7.1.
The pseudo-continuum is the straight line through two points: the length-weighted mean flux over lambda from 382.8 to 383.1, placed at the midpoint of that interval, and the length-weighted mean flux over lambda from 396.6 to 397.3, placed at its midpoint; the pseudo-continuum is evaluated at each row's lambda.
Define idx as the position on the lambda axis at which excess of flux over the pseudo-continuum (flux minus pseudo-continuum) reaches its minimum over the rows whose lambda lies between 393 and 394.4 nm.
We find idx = 393.417 nm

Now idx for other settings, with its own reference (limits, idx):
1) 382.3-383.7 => 383.578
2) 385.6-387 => 385.881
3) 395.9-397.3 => 396.875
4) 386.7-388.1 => 387.305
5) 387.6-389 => 388.914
